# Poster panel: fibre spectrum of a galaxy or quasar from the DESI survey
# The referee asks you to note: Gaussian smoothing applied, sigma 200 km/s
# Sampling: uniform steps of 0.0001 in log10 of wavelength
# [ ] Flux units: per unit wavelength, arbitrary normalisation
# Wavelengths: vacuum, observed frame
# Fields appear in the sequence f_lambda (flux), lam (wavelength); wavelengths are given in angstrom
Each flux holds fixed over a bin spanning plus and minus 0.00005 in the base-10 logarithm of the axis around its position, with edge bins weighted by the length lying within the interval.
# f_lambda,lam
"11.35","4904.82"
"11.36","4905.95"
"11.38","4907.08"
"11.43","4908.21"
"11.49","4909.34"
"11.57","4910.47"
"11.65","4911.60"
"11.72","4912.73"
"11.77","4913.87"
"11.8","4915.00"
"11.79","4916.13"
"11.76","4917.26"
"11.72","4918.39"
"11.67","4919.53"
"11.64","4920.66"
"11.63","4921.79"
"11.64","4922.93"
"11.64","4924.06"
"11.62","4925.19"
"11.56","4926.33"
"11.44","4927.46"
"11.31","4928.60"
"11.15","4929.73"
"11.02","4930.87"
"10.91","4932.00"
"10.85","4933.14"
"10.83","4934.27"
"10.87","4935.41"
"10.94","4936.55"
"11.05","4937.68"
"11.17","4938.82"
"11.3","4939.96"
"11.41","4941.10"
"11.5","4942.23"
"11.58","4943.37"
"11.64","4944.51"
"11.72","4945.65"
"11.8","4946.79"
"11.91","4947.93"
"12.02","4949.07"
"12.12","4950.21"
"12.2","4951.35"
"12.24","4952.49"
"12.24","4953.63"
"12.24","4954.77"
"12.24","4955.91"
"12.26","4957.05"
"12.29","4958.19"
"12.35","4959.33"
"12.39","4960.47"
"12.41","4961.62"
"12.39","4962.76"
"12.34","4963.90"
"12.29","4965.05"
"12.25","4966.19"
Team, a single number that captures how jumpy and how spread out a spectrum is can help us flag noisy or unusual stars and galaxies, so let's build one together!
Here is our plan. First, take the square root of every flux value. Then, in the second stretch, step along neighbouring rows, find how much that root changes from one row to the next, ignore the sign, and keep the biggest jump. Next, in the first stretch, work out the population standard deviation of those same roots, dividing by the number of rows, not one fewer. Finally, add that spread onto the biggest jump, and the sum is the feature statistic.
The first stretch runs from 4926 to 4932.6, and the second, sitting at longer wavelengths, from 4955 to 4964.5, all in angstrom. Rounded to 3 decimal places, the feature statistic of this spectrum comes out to 0.043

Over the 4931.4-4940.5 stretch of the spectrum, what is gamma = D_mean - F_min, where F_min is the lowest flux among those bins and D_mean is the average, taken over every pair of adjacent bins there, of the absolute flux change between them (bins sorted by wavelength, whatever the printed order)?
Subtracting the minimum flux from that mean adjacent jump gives -10.8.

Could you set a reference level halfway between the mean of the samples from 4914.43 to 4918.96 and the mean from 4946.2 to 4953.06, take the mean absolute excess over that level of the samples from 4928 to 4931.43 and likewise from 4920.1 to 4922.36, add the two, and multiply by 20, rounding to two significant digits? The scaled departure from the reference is 20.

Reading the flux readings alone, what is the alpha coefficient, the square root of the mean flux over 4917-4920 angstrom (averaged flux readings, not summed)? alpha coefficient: 3.42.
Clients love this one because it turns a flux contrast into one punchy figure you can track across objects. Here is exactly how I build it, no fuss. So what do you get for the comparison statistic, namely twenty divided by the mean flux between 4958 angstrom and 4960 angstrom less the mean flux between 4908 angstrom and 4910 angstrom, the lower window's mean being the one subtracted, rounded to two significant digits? 23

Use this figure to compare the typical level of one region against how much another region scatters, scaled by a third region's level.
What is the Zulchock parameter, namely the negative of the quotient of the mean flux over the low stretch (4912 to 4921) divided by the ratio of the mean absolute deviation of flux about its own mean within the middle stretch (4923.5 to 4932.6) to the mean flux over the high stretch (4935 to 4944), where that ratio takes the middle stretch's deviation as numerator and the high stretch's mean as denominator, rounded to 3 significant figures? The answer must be -564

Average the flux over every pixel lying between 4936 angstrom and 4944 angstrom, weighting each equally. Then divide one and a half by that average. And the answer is 0.133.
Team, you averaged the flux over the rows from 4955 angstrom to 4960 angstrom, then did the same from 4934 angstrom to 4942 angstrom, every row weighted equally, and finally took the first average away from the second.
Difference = -1.2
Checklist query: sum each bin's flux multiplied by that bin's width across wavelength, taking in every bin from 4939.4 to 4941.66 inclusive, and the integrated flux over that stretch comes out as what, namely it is 26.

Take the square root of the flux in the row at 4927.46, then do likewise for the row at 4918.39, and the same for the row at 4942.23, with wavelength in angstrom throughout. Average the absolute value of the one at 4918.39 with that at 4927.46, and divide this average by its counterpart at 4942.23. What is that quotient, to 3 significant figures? 1.00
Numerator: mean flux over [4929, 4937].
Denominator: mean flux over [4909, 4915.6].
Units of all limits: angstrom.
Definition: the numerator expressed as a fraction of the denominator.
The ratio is 0.94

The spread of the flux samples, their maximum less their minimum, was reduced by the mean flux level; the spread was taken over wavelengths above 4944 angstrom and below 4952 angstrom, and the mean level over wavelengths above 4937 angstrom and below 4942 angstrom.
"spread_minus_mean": -10.7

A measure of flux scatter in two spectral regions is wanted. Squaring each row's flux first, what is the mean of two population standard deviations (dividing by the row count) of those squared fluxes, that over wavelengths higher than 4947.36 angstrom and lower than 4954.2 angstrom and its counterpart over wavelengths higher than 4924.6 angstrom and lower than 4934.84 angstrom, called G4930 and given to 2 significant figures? 4.7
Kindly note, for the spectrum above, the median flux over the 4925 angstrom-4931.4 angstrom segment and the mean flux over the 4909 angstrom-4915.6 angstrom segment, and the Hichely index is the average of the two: 11.5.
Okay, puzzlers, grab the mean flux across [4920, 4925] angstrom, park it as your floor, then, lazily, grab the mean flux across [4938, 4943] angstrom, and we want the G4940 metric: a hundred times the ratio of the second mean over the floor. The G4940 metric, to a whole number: 97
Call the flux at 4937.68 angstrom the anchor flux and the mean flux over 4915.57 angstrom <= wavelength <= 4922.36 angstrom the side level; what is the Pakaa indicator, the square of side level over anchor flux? 1.12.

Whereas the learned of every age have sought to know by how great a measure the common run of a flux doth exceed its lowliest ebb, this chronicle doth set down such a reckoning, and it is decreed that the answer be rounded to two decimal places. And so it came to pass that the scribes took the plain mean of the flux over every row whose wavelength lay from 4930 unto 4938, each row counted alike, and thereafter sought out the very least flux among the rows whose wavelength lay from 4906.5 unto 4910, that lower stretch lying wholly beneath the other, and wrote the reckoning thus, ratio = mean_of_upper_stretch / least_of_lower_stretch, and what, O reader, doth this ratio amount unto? 0.96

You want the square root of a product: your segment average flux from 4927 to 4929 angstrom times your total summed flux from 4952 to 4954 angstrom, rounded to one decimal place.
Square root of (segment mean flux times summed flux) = 16.7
